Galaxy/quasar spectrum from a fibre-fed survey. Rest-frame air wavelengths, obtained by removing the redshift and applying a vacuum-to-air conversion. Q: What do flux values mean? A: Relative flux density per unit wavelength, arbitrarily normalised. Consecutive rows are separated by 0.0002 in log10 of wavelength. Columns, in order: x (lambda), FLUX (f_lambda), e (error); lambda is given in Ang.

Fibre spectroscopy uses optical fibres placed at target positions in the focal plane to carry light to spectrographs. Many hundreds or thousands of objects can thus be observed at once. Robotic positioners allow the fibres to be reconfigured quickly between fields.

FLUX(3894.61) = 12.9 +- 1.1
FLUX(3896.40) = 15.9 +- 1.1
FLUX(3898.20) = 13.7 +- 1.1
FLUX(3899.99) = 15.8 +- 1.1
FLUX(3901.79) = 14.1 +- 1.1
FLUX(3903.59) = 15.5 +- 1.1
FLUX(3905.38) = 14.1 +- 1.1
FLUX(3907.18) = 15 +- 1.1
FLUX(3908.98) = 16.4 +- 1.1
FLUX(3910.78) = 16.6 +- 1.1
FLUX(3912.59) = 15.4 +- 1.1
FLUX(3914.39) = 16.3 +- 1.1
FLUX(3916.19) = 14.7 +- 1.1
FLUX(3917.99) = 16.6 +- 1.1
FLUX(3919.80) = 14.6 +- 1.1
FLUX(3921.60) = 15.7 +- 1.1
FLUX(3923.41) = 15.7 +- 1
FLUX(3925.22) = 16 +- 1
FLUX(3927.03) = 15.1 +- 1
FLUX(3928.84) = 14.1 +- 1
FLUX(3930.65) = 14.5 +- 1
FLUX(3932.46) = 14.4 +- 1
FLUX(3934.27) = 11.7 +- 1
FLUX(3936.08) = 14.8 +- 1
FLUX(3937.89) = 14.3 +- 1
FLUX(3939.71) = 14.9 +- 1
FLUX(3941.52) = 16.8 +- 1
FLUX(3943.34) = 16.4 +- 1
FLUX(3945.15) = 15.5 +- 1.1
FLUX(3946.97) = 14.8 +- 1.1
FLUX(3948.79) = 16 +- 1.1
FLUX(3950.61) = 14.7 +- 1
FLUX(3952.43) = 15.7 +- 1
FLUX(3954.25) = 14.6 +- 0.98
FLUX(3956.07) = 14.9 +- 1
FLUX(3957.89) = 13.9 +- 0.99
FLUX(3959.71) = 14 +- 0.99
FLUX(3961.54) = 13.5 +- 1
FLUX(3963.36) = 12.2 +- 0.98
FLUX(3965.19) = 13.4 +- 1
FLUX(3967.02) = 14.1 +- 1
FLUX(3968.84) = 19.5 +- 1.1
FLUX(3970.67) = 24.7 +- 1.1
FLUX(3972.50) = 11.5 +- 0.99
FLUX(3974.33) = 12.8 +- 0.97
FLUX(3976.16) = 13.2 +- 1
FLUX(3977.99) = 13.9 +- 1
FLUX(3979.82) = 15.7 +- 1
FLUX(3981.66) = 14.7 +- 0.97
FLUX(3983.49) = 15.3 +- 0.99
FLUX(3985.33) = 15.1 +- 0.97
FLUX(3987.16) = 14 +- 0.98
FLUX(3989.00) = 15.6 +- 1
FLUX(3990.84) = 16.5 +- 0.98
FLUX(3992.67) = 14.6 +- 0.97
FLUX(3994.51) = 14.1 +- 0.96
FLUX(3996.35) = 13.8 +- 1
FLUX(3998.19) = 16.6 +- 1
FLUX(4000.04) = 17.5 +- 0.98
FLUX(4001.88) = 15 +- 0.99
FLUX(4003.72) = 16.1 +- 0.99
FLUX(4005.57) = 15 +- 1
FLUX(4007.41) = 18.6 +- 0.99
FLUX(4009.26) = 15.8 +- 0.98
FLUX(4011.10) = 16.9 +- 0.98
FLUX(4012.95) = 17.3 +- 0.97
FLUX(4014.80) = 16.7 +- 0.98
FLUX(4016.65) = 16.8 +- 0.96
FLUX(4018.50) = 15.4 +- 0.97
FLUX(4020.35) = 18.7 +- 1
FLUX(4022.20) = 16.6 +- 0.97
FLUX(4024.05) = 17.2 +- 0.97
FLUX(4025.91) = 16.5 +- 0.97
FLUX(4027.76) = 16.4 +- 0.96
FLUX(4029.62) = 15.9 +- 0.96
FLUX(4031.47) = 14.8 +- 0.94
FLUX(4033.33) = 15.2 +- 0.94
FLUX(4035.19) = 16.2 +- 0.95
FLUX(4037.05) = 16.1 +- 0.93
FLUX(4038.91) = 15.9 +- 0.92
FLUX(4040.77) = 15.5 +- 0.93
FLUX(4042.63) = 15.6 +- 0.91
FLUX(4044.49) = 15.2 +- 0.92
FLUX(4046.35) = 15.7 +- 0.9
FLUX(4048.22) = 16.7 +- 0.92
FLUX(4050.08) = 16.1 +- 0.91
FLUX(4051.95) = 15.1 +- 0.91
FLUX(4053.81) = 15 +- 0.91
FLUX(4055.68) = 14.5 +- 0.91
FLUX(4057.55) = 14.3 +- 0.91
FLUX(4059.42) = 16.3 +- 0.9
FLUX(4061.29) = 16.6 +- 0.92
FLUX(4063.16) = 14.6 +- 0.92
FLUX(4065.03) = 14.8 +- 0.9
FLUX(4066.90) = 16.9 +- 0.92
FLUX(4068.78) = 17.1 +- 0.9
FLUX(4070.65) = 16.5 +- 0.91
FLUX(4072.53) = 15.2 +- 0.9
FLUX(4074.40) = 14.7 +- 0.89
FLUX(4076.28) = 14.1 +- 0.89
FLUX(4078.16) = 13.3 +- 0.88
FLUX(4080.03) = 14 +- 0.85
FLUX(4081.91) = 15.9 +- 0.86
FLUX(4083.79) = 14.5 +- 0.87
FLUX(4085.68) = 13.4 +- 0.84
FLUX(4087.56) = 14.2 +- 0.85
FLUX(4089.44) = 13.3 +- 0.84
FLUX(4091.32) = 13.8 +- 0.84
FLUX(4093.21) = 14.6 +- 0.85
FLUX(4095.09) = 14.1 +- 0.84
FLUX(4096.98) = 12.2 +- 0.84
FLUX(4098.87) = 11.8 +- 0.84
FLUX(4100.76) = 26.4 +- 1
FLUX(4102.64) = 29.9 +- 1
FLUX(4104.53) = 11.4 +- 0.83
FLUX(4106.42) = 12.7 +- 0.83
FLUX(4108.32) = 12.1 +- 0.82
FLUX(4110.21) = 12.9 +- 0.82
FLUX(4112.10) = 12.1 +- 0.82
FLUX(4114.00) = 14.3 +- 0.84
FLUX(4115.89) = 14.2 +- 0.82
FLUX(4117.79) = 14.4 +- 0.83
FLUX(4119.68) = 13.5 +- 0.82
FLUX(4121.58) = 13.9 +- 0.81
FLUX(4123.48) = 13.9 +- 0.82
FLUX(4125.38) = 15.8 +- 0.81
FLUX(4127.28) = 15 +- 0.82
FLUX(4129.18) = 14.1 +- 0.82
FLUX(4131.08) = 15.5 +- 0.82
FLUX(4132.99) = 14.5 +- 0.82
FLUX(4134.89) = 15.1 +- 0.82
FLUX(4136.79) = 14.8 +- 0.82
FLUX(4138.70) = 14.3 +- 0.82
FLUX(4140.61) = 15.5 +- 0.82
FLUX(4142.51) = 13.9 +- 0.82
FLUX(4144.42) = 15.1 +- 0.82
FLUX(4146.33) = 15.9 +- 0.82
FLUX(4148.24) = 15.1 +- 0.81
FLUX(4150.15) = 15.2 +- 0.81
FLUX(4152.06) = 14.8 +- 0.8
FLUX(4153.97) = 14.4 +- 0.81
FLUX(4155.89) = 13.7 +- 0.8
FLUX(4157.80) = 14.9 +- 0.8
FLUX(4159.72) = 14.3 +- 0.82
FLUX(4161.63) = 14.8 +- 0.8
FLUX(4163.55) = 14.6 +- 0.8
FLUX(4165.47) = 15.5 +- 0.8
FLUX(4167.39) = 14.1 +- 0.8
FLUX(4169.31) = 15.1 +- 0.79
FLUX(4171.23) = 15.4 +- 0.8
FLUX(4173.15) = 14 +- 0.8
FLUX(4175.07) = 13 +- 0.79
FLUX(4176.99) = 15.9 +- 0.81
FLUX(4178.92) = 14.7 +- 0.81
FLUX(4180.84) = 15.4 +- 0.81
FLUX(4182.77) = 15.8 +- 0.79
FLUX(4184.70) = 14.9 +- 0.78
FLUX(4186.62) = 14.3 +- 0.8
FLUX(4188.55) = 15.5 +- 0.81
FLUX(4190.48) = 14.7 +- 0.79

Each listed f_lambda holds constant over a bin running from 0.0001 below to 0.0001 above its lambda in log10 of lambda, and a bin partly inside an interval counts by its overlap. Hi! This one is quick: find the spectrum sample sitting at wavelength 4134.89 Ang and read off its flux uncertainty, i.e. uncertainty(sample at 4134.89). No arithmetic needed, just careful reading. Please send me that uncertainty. 0.82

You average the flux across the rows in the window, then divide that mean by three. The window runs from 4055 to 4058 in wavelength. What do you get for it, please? 4.8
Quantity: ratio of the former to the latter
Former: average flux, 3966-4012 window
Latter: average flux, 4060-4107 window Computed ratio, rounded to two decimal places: 1.01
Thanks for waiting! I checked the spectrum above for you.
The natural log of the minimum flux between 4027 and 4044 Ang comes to 2.69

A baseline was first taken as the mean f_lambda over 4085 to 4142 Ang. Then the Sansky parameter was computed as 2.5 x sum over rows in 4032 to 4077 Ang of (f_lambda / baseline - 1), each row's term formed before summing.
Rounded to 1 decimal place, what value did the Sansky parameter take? 3.2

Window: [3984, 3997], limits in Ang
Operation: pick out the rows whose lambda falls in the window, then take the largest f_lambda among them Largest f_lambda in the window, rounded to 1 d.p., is 16.5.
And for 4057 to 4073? 17.1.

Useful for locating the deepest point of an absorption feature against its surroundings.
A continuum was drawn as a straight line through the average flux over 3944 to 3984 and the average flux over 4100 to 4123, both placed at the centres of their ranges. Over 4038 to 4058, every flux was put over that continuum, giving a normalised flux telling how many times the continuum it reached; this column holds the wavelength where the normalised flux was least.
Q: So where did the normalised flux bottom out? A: 4057.55 Ang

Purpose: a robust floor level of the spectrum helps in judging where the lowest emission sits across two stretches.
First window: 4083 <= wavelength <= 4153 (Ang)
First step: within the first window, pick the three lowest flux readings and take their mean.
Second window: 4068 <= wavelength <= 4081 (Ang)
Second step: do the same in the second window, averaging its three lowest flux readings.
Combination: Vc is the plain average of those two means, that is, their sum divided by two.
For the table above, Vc 12.8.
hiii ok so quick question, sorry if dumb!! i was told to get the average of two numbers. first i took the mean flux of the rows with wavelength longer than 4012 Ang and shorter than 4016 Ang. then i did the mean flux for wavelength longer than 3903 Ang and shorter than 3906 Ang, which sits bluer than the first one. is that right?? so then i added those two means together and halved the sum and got 15.9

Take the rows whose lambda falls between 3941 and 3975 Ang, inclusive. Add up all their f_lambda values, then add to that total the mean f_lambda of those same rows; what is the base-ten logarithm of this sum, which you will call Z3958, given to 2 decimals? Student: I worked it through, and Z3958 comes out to 2.48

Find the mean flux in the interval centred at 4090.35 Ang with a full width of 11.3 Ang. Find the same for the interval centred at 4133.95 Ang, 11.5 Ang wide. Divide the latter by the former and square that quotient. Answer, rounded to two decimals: 1.12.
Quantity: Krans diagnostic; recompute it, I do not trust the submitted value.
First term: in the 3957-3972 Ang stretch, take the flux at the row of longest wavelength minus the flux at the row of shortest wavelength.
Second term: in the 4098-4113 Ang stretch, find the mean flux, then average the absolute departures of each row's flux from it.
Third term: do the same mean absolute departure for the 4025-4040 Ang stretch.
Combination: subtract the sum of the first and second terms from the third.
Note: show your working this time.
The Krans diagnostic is -16.4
